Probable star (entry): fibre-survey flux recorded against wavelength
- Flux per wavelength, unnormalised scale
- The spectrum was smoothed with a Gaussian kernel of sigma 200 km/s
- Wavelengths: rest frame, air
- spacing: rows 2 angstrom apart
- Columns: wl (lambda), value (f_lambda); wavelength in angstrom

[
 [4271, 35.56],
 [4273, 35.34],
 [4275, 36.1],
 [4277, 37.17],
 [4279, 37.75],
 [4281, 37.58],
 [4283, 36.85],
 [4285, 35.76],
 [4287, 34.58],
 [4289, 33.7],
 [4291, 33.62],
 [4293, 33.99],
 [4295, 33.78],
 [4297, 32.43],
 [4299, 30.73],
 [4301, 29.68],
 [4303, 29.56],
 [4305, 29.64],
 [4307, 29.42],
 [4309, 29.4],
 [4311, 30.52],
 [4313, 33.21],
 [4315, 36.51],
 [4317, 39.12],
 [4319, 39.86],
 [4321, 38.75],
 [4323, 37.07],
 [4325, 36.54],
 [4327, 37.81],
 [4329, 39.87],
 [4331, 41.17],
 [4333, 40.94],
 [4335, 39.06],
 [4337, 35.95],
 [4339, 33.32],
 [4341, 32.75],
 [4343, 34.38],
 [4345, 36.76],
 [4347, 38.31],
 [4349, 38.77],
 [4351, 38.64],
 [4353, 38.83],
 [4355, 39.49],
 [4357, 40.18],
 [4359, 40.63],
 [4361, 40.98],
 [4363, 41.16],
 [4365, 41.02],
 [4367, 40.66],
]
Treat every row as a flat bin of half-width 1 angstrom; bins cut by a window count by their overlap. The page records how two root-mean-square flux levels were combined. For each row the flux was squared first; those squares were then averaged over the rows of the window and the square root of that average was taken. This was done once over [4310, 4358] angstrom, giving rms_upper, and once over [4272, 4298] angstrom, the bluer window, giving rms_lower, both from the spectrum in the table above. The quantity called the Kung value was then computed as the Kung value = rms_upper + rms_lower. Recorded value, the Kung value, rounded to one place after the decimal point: 72.8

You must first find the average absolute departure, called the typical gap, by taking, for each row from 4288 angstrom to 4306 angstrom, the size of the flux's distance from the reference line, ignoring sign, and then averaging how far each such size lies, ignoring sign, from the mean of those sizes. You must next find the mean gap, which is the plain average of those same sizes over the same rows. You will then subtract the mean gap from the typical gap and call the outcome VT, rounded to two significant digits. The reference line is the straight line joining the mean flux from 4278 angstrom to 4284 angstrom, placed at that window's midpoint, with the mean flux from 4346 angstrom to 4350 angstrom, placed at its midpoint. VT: -3.9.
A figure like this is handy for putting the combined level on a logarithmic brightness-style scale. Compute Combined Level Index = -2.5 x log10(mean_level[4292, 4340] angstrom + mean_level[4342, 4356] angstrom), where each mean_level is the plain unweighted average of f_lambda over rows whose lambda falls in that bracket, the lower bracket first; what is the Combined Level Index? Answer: -4.66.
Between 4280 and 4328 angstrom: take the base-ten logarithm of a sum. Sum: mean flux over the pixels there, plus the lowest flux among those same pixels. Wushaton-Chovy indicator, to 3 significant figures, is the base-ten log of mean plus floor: 1.80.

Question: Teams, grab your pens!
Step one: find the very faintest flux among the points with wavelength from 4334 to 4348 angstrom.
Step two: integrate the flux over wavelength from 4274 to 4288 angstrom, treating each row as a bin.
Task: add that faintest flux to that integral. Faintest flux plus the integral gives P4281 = 544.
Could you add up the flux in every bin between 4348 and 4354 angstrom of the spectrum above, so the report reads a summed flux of 116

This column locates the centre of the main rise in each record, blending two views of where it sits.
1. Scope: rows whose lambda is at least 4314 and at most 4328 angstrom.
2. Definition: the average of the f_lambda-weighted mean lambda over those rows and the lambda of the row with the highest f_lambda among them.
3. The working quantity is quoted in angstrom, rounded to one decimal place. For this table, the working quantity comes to 4320.0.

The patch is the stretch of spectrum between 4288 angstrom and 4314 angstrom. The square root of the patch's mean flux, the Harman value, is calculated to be 5.61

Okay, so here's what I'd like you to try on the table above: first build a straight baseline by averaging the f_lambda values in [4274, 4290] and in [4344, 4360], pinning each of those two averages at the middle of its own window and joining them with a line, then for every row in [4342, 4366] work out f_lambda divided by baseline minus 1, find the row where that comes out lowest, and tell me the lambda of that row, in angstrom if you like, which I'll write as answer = 4343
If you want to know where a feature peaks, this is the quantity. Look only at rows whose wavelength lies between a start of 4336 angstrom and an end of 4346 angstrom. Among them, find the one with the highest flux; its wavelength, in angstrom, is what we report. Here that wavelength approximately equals 4345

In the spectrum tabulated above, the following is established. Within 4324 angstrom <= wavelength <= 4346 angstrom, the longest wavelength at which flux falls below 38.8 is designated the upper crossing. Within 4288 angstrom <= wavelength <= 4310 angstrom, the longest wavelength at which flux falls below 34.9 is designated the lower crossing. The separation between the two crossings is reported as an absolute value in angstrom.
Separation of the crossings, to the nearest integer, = 36 angstrom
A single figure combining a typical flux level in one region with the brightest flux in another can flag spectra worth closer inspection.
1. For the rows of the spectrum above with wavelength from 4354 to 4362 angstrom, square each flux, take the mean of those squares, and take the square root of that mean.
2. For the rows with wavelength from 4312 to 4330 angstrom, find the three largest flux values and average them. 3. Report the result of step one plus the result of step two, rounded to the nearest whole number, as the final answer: 80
